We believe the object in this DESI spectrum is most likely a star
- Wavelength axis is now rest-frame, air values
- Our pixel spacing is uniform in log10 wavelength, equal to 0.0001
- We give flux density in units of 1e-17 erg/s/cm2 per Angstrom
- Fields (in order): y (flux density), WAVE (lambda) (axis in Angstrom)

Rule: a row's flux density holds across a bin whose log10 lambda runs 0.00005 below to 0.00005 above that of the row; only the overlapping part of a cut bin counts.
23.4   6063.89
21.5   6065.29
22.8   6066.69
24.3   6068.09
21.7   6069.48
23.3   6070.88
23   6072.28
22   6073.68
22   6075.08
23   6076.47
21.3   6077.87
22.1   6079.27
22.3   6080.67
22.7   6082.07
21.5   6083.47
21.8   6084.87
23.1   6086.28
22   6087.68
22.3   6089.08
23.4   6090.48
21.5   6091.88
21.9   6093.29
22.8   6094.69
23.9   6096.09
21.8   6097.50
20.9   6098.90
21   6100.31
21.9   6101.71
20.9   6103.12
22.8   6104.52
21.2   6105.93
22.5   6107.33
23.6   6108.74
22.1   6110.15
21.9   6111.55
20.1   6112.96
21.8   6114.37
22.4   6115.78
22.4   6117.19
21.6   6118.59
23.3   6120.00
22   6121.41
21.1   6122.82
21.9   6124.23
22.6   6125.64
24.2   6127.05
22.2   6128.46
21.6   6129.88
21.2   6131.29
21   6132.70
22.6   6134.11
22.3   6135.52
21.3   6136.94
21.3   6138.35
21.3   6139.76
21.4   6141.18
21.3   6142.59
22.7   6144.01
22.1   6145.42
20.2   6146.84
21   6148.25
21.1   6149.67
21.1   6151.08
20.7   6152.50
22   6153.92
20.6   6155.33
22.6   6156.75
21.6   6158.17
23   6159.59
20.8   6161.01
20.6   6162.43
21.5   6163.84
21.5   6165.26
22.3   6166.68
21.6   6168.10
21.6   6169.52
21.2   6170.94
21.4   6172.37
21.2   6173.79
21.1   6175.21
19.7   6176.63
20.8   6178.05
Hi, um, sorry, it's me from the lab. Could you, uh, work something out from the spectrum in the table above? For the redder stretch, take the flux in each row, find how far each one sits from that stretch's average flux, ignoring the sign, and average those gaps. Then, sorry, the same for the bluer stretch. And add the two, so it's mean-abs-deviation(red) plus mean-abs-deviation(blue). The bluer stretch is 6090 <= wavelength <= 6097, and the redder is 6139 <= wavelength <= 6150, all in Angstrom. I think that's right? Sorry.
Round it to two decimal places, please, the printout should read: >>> 1.31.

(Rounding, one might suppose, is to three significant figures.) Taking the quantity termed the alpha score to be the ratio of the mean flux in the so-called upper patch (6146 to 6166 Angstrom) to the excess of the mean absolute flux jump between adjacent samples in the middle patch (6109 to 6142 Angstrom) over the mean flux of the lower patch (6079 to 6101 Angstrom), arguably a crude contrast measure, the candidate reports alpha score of -0.998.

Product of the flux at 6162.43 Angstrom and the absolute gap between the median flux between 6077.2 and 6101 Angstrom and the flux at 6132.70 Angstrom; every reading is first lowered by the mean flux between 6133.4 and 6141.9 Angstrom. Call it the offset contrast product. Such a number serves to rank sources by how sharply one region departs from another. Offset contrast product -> -1.1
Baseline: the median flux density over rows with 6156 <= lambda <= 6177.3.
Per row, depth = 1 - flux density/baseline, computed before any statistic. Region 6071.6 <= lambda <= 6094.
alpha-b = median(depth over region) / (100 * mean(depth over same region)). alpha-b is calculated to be 0.0074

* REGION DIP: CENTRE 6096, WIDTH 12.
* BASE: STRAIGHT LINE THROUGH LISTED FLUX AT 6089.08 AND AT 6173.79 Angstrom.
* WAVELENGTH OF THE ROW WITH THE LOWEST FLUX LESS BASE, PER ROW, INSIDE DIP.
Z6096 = 6098.90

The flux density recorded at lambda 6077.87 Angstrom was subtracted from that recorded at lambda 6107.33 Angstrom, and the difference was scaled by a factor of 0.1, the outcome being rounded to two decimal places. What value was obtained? 0.12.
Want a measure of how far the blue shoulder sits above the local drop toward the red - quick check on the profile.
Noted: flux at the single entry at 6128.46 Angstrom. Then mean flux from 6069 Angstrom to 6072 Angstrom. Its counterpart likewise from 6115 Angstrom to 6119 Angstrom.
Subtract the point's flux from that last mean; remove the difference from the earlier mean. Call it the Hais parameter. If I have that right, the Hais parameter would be 22.6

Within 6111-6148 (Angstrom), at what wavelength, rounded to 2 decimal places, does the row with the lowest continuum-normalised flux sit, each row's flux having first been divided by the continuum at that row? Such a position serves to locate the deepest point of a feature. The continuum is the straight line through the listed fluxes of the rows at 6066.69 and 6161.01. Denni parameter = 6112.96 Angstrom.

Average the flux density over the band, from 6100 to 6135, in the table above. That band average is 22.0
